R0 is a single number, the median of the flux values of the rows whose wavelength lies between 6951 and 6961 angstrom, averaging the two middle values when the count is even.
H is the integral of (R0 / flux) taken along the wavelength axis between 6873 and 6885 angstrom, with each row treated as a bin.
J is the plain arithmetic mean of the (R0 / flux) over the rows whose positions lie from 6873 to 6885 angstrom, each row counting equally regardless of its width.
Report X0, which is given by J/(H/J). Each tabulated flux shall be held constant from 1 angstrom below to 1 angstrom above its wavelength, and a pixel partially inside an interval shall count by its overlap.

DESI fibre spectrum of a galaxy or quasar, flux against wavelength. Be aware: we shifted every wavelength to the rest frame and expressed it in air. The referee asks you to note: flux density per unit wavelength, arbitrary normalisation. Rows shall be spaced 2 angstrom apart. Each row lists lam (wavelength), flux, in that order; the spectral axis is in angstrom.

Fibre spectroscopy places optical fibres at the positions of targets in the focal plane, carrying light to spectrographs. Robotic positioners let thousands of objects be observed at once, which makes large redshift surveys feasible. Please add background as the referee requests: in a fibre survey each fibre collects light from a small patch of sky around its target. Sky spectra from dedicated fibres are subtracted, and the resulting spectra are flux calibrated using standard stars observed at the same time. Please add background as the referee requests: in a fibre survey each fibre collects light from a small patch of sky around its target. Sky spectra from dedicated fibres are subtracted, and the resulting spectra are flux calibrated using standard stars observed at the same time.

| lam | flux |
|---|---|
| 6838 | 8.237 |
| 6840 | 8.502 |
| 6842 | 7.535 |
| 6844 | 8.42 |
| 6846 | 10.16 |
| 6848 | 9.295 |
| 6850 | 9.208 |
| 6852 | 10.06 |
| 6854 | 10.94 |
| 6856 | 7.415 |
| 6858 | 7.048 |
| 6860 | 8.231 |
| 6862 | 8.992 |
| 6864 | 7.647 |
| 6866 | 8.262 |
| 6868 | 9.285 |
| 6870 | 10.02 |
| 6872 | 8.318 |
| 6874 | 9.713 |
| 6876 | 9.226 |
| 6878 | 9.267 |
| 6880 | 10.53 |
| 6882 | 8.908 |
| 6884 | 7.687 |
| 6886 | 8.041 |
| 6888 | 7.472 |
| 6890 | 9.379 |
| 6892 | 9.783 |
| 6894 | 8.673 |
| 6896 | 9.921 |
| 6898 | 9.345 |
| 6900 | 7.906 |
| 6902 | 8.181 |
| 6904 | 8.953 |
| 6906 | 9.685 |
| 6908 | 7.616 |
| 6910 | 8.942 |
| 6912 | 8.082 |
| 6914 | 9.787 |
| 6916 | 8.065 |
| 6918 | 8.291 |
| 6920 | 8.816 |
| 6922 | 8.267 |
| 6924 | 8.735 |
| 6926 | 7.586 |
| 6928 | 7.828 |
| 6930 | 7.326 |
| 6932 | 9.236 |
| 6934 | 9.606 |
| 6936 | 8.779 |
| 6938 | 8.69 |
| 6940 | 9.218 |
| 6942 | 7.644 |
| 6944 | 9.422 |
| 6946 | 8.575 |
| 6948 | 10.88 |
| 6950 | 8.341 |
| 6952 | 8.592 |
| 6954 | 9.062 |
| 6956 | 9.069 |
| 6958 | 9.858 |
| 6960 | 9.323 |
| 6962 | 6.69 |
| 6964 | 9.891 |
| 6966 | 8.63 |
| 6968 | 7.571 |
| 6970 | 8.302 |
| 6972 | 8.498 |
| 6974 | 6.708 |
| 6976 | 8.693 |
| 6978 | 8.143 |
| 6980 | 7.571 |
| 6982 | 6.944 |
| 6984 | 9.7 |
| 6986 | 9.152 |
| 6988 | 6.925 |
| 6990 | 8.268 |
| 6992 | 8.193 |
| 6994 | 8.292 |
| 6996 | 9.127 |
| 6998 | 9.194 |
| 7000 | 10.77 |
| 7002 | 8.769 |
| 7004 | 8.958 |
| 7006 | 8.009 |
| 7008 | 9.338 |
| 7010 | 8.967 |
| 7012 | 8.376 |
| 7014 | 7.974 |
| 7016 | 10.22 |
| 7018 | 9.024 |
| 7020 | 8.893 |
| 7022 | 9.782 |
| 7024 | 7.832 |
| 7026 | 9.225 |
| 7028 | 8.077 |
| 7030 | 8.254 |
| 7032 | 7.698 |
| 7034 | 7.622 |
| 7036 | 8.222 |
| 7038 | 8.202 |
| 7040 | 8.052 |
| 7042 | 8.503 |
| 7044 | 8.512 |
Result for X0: 0.083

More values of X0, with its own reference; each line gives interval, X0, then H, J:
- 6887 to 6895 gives 0.130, 8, 1.038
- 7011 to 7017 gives 0.173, 6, 1.036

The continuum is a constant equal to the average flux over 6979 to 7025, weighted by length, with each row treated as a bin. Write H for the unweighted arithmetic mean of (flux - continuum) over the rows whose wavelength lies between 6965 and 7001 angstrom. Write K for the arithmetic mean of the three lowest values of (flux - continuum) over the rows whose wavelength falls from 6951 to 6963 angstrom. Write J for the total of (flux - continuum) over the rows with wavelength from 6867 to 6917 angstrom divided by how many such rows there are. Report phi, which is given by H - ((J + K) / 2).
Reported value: -0.1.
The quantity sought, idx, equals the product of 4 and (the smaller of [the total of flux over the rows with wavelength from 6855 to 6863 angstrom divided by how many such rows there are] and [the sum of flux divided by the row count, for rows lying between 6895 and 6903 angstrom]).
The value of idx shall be 31.7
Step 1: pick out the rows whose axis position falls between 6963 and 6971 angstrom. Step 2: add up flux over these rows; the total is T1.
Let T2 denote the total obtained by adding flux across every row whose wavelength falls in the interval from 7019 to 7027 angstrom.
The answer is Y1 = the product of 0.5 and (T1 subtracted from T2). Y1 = 0.7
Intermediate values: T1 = 34.4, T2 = 35.7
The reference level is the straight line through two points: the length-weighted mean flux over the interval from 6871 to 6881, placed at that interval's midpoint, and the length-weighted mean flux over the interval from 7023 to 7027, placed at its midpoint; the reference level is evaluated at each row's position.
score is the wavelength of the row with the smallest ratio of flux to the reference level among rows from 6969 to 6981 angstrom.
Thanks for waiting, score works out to 6974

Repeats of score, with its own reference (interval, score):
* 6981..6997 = 6982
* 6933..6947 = 6942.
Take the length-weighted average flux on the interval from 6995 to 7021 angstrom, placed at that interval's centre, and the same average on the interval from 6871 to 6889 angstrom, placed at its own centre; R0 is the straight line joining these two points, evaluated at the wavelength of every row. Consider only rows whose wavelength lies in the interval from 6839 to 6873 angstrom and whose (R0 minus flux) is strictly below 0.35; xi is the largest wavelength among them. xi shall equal 6870 angstrom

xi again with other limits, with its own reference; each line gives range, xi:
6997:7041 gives 7026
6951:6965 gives 6964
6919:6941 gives 6940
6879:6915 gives 6914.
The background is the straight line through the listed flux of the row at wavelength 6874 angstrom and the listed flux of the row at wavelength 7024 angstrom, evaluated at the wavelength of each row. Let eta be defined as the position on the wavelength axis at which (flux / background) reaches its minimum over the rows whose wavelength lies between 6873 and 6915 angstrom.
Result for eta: 6888 angstrom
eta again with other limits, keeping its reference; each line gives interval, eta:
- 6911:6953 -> 6930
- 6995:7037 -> 7034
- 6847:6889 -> 6858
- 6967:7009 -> 6974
